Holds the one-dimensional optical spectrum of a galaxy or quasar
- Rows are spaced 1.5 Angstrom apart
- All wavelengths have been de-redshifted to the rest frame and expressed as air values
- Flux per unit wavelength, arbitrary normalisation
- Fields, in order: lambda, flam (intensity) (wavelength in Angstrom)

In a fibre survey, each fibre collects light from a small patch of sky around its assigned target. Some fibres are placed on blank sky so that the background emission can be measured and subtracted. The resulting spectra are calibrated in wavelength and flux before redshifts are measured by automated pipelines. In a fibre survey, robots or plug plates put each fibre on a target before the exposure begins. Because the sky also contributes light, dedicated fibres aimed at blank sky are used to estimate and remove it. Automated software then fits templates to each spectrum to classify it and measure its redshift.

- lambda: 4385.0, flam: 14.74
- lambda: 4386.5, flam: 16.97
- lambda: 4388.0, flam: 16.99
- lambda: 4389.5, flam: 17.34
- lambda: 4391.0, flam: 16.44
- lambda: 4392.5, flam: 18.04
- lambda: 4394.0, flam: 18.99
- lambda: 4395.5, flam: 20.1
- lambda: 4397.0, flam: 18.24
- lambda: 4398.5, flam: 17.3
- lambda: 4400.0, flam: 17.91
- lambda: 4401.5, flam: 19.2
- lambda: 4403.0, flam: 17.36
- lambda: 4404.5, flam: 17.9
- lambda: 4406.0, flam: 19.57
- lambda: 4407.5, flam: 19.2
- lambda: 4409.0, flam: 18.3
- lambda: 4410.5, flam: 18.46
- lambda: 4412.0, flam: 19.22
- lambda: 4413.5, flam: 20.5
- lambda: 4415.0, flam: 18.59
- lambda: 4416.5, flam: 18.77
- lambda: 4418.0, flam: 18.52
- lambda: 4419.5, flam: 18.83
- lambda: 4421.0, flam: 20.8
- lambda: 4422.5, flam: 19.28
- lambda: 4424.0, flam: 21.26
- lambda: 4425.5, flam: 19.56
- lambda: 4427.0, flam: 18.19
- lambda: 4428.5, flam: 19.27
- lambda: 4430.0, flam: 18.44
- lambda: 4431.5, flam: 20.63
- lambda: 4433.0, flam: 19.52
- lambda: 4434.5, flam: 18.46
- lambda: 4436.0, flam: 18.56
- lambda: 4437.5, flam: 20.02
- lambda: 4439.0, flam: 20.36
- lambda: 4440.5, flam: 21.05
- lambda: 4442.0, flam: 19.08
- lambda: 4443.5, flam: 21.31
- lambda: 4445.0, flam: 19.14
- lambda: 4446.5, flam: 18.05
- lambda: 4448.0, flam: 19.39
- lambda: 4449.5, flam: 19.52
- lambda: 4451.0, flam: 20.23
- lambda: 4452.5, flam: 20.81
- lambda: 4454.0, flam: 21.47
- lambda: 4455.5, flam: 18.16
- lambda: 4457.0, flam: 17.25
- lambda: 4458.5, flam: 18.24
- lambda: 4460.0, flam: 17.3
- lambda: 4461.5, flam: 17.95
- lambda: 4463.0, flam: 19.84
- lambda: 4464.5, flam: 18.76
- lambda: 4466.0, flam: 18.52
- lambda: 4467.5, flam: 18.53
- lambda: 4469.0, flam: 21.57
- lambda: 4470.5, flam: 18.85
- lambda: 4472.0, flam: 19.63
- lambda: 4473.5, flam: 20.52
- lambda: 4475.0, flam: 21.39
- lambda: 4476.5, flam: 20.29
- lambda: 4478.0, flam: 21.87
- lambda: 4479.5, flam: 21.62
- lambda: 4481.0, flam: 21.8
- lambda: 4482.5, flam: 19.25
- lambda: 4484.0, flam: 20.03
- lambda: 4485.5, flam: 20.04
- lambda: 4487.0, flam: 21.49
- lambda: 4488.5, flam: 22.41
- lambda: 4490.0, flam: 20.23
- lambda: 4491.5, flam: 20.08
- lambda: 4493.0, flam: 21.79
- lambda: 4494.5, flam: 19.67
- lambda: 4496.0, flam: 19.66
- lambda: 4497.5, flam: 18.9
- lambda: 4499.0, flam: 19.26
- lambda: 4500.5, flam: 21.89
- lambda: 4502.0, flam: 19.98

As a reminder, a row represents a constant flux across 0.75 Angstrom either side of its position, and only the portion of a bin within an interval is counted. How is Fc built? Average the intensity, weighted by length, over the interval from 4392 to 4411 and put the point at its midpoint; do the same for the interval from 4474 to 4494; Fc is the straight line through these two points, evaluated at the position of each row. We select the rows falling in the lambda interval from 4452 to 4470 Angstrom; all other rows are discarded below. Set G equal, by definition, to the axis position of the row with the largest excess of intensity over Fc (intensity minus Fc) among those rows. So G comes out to 4454.0 Angstrom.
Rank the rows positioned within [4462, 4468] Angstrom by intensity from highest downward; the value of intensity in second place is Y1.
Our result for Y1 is 18.76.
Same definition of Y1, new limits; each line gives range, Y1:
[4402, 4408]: 19.2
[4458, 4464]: 18.24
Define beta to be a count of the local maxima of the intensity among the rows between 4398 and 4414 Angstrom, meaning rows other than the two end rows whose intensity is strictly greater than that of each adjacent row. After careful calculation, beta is 2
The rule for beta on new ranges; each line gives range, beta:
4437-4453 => 2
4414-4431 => 4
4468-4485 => 3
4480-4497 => 2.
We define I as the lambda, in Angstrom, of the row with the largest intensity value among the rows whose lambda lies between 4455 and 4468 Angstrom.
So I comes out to 4463.0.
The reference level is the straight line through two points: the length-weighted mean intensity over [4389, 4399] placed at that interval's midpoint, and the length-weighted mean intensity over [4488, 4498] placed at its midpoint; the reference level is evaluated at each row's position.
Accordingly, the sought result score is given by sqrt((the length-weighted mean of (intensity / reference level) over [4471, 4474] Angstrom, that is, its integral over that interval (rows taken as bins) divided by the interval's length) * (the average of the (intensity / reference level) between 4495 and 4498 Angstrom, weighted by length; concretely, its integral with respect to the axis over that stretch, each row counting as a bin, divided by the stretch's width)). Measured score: 0.97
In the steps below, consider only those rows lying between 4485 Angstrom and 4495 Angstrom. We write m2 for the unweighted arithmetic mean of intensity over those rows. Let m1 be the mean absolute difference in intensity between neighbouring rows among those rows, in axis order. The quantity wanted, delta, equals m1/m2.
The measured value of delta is 0.068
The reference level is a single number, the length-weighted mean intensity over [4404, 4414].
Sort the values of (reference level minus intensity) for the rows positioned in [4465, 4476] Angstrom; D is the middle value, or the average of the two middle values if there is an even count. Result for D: -0.62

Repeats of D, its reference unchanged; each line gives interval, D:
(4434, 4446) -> -0.57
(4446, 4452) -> -0.44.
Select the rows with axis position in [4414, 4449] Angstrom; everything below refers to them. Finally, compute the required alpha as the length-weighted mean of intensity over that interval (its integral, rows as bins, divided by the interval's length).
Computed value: 19.4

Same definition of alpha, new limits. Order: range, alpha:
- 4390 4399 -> 18.2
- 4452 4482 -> 19.7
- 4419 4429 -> 19.6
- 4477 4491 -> 20.9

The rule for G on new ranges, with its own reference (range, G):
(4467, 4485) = 4478.0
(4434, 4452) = 4443.5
